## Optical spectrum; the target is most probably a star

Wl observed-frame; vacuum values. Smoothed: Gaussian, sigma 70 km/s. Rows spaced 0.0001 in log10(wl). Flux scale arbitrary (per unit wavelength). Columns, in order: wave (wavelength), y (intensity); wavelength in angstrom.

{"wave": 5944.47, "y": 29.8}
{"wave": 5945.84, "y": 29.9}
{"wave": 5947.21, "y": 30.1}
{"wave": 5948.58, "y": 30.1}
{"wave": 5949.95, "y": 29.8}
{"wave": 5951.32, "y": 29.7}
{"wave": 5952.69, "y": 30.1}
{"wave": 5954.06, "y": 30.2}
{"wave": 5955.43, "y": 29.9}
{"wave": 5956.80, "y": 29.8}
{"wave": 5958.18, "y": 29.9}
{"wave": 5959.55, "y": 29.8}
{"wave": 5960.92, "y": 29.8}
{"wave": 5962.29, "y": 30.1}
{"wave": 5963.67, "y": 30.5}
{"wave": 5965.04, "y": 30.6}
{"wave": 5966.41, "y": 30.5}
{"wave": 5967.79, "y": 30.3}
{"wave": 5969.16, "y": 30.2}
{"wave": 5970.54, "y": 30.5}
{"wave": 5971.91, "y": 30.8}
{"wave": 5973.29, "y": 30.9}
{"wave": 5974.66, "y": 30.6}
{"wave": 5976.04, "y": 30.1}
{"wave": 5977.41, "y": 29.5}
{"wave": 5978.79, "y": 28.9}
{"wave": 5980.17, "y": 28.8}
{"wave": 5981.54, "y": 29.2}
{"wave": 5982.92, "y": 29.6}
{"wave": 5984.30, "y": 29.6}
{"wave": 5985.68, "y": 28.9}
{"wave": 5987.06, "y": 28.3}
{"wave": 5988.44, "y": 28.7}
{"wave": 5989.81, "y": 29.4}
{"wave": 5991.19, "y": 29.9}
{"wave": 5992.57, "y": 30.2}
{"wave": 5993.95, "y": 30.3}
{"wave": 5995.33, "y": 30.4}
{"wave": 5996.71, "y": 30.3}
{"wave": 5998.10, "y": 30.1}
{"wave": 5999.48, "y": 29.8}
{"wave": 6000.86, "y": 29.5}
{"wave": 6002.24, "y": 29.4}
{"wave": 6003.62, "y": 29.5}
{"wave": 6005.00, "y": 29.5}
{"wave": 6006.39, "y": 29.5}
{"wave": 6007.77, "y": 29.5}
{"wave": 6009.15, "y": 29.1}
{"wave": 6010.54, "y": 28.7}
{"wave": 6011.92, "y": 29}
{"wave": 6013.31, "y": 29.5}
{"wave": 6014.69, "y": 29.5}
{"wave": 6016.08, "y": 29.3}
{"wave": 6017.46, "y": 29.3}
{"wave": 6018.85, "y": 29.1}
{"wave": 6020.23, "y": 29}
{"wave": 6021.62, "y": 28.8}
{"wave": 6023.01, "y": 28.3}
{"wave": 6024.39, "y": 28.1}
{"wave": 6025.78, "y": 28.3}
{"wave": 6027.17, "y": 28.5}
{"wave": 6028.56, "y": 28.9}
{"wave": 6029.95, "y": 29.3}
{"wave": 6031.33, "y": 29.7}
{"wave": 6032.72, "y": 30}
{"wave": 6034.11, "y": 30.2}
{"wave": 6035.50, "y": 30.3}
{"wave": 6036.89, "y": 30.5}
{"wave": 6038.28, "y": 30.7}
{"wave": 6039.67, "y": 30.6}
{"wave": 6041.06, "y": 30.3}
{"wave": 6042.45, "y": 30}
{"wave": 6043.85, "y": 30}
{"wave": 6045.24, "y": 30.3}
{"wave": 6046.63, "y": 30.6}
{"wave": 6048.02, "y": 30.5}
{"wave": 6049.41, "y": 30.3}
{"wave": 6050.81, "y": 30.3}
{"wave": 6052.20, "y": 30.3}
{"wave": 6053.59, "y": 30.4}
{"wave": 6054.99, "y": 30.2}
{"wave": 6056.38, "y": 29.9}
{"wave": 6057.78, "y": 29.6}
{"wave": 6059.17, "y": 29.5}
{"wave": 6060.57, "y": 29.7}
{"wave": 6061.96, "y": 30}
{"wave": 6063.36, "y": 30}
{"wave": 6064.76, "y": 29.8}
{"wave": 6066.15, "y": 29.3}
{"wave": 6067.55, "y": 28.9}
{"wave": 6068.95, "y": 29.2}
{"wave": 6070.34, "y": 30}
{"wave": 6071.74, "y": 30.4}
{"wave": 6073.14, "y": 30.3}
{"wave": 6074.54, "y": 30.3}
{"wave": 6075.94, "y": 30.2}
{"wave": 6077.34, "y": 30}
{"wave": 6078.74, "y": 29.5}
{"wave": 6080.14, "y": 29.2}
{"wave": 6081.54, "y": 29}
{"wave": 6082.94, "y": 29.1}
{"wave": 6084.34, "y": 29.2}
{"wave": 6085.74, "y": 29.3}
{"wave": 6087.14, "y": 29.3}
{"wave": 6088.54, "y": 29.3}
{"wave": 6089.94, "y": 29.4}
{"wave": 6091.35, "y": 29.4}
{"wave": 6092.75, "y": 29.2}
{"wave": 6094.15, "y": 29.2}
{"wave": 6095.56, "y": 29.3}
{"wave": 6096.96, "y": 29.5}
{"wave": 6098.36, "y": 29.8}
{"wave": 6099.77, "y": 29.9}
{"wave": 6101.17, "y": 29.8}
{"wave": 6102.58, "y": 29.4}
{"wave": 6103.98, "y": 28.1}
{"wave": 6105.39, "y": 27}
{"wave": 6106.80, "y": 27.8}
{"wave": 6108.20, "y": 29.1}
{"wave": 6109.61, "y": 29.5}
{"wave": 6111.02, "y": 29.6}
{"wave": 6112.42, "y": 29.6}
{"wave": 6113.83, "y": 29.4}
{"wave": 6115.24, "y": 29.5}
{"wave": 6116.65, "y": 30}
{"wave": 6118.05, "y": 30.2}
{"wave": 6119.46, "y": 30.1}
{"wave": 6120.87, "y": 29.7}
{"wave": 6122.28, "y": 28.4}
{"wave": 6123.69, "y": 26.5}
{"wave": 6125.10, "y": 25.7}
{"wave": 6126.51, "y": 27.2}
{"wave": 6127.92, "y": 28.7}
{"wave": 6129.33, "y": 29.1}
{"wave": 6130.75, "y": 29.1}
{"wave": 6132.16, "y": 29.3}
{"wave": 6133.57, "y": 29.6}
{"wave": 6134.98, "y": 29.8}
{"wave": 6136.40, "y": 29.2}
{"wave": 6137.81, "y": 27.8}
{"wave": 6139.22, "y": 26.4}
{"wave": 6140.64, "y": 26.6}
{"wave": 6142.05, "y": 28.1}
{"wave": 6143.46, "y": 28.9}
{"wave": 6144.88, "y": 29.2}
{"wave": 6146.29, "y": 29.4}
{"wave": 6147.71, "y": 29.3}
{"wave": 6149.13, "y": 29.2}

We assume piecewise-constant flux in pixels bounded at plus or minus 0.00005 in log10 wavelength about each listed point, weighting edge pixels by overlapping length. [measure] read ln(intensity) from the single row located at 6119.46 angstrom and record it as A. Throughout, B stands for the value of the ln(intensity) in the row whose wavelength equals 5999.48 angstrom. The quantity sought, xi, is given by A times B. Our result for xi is 11.56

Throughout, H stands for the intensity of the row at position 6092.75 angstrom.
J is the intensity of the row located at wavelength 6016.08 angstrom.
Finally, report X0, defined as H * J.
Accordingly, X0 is 856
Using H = 29.2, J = 29.3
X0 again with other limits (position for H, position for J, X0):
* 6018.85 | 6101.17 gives 867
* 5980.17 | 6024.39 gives 809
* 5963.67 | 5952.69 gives 918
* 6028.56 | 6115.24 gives 853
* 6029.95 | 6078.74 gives 864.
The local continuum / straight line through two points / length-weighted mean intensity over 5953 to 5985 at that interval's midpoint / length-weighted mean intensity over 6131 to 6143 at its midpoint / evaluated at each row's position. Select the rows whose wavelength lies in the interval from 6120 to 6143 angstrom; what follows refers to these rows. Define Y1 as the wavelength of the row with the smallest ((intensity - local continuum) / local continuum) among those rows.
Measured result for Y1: 6125.10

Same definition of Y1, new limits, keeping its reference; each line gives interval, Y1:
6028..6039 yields 6028.56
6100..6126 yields 6125.10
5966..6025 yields 5987.06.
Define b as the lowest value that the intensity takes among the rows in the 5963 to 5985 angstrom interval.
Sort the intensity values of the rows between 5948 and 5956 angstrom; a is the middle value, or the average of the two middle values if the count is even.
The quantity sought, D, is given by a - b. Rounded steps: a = 30.00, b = 28.8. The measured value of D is 1.2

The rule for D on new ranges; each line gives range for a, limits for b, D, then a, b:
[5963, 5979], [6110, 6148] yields 4.8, 30.50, 25.7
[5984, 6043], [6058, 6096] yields 0.6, 29.50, 28.9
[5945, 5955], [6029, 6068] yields 1.2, 30.10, 28.9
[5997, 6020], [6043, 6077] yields 0.6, 29.50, 28.9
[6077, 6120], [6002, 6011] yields 0.7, 29.40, 28.7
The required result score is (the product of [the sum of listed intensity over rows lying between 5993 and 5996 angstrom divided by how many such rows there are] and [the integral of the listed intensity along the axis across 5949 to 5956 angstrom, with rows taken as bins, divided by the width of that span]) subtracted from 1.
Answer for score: -908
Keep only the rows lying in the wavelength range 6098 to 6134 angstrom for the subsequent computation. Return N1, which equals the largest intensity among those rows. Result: 30.2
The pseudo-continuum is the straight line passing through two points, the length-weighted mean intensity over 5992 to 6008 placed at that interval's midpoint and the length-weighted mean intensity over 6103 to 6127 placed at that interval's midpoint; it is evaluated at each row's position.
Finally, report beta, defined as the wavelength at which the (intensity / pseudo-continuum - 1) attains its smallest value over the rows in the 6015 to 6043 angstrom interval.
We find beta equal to 6024.39 angstrom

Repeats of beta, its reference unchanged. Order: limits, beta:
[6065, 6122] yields 6105.39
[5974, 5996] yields 5987.06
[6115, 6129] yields 6125.10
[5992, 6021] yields 6010.54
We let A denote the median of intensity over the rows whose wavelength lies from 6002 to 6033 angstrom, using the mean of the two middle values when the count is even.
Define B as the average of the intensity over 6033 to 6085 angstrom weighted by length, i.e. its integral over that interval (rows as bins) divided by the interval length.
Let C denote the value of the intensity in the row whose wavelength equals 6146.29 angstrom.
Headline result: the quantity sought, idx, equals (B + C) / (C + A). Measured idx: 1.011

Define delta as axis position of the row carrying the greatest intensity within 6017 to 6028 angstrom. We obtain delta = 6017.46 angstrom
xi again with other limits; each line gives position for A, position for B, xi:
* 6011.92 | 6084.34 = 11.36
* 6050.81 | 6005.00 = 11.54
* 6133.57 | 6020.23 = 11.41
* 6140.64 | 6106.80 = 10.91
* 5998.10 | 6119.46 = 11.59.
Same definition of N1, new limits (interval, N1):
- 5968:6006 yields 30.9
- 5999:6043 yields 30.7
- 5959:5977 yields 30.9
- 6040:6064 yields 30.6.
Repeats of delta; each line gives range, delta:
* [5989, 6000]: 5995.33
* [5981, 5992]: 5991.19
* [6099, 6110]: 6099.77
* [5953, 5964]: 5963.67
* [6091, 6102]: 6099.77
